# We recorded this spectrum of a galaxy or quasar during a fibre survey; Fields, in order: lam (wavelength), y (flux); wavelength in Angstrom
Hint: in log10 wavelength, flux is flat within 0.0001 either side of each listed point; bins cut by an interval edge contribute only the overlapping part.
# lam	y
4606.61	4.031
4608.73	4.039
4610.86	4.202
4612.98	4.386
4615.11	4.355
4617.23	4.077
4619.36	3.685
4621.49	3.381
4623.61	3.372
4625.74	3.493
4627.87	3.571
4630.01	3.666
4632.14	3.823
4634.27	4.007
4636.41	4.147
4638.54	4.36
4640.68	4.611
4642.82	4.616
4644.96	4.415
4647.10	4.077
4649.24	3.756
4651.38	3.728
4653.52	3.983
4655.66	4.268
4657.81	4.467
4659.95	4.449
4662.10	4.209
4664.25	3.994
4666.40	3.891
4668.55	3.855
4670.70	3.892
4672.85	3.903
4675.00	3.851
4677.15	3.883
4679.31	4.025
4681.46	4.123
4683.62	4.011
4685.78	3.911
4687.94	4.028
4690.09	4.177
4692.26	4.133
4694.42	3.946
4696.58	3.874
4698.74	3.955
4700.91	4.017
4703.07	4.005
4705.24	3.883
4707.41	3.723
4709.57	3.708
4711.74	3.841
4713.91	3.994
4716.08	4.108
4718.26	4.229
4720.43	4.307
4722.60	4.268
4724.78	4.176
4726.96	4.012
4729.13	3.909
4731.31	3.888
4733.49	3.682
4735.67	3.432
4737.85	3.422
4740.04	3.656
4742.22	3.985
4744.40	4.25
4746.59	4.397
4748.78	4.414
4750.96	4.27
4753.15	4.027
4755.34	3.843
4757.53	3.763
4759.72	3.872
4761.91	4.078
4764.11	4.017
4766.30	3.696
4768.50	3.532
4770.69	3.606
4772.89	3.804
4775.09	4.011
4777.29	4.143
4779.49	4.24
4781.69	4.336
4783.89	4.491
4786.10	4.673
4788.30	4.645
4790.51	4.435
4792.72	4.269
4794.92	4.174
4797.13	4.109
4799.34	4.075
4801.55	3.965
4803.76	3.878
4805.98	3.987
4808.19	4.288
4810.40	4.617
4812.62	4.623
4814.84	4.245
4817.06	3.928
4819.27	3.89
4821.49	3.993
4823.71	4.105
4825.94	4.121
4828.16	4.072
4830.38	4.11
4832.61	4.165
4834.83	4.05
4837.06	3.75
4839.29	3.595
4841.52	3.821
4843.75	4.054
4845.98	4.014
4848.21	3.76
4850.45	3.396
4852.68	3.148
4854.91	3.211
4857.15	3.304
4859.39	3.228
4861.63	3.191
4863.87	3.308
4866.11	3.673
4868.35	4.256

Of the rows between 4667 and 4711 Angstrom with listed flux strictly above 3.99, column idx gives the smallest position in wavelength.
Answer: 4679.31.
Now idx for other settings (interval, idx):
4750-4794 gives 4750.96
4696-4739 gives 4700.91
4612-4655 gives 4612.98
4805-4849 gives 4808.19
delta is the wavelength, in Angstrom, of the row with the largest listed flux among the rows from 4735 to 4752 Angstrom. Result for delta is 4748.78 Angstrom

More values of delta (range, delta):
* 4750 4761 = 4750.96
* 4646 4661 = 4657.81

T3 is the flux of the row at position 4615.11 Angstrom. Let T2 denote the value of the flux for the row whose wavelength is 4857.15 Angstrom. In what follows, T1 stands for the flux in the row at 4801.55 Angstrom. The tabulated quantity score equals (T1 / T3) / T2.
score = 0.276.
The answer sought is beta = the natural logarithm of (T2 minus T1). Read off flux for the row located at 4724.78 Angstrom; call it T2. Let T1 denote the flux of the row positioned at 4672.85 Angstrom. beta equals -1.3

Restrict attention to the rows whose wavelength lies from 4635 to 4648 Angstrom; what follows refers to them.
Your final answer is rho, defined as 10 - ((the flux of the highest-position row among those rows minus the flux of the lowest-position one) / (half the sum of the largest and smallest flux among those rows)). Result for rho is 10.0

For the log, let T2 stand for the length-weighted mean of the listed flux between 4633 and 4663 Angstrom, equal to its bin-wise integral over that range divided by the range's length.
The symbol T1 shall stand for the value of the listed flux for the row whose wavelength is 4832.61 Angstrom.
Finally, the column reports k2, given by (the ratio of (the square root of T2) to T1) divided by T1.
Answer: 0.118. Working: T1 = 4.165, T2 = 4.22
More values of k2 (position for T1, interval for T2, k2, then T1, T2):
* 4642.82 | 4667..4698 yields 0.094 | 4.616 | 3.97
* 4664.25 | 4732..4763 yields 0.124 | 3.994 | 3.93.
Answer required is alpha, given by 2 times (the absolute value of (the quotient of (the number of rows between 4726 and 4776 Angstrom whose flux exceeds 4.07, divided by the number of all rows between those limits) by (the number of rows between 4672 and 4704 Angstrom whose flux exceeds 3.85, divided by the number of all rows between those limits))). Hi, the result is 0.4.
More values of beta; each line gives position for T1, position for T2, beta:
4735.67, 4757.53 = -1.1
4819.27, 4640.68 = -0.3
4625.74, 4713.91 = -0.7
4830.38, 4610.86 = -2.4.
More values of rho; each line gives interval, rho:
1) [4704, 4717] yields 9.9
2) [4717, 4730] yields 10.1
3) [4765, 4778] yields 9.9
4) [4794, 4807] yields 10.0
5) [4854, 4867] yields 9.9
